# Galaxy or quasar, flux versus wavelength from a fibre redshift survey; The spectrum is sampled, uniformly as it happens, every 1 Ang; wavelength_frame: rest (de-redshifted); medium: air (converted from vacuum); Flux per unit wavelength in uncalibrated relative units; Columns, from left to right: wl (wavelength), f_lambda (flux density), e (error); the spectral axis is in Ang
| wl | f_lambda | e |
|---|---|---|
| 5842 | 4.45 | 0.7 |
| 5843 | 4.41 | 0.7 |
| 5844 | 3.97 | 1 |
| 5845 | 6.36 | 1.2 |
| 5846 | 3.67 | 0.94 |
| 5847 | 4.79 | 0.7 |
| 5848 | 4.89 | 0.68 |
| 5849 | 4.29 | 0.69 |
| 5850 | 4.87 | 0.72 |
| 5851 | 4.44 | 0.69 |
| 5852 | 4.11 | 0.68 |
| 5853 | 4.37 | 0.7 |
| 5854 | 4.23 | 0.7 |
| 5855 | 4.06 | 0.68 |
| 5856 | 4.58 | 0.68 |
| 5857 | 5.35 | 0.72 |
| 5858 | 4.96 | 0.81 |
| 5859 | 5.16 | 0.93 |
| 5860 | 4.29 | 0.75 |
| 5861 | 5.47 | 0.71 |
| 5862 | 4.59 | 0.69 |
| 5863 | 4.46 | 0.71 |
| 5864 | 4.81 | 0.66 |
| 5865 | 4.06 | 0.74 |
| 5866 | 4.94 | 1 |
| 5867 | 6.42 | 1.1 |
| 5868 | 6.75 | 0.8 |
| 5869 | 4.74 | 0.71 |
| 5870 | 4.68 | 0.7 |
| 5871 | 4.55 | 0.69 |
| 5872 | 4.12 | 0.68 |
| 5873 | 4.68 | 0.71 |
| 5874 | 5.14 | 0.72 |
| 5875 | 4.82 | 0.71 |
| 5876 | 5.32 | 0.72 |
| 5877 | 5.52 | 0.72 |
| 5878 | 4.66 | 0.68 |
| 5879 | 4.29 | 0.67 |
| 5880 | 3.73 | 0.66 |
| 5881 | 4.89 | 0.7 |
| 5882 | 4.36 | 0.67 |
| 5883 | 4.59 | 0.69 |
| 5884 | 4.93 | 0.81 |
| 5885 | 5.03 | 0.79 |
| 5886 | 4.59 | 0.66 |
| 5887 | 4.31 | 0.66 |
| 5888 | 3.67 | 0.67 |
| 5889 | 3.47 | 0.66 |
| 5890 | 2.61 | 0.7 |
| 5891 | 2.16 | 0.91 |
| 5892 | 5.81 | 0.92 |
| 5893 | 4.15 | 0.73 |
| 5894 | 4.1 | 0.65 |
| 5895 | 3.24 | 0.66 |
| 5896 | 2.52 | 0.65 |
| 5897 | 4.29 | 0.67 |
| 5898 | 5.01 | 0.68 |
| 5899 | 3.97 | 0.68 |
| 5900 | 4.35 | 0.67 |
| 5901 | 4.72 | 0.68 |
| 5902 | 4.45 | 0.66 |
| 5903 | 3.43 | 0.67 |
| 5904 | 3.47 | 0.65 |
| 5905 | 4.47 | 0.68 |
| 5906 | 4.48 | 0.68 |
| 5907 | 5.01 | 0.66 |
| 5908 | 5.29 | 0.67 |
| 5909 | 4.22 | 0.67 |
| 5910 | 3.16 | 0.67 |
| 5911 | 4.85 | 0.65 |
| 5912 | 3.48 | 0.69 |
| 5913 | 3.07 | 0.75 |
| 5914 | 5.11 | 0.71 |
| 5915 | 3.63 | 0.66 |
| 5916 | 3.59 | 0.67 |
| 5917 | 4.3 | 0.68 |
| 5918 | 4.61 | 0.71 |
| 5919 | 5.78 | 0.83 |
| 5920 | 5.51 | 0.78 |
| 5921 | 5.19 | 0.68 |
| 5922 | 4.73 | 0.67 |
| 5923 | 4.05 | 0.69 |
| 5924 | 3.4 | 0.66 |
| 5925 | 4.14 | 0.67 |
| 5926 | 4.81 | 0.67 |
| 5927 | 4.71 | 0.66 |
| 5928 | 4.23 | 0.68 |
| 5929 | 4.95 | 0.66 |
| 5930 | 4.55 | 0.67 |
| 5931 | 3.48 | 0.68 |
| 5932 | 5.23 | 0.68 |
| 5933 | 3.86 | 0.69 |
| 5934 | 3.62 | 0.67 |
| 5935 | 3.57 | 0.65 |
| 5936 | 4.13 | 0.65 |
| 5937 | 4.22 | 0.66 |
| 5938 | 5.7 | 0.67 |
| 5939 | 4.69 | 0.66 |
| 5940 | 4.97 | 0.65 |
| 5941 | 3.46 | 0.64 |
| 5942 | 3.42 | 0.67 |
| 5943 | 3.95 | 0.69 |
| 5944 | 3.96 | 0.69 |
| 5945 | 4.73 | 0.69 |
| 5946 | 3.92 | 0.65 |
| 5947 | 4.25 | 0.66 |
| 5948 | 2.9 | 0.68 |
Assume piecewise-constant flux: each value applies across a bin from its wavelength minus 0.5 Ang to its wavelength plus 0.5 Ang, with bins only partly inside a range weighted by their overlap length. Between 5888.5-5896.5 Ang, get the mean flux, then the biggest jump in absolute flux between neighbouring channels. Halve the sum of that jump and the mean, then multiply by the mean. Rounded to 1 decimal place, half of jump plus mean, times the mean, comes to 12.6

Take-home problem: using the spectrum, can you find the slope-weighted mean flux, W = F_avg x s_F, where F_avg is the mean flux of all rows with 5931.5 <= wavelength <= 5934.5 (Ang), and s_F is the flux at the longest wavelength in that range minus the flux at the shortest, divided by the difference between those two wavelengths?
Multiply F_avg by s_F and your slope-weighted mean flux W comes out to -3.4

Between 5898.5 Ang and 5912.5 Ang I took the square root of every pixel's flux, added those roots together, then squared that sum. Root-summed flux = 826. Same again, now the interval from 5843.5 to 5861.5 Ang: 1503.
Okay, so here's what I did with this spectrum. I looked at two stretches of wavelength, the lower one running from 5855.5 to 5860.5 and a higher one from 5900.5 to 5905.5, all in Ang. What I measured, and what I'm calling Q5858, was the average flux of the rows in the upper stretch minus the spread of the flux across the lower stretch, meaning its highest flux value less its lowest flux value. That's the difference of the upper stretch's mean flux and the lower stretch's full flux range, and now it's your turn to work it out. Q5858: 3.0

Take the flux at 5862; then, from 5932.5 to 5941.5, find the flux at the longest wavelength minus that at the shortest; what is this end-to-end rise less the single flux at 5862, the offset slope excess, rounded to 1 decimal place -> -5.0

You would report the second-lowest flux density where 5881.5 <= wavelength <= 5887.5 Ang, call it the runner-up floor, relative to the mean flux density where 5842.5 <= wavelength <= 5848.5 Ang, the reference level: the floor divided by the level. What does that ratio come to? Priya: 0.93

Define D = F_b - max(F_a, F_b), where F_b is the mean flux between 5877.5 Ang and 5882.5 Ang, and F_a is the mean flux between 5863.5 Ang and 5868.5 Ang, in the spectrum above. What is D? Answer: -1.01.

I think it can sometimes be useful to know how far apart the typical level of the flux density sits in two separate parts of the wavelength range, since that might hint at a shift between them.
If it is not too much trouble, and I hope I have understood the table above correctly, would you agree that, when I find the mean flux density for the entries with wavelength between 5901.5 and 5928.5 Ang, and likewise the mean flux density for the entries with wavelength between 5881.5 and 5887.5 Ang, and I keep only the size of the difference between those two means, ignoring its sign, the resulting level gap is 0.30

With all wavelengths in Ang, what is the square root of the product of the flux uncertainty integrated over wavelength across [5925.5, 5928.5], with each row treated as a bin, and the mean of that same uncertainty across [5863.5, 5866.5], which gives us 1.27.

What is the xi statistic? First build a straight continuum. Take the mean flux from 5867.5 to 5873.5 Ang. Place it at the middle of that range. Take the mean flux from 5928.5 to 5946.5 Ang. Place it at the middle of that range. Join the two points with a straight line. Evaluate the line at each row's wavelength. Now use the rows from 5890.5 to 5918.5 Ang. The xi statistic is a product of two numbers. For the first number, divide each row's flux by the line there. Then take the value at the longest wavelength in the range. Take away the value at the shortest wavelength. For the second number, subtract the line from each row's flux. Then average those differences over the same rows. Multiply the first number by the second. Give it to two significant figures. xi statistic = -0.27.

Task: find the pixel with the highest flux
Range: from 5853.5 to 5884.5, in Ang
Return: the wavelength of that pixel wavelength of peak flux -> 5868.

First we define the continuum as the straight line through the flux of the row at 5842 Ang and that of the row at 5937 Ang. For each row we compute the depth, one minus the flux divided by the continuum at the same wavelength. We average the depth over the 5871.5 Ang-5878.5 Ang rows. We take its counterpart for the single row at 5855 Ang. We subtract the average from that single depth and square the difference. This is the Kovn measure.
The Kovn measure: 0.040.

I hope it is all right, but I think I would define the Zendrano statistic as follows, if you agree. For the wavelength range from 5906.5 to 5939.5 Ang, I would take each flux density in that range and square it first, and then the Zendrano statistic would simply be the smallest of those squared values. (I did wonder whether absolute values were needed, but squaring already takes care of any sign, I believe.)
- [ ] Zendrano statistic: 9.4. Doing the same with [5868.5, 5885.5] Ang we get 13.9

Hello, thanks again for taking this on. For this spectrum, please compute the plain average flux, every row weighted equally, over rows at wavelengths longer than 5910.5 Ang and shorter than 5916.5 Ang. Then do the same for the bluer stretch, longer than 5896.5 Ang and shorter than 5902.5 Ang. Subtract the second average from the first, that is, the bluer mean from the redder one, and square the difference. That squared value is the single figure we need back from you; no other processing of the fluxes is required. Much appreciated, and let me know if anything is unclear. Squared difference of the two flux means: 0.26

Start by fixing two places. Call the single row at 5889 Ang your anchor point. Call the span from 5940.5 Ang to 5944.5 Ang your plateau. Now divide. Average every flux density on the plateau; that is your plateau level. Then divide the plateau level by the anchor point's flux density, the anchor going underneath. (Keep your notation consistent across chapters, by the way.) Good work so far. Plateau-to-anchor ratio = 1.07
